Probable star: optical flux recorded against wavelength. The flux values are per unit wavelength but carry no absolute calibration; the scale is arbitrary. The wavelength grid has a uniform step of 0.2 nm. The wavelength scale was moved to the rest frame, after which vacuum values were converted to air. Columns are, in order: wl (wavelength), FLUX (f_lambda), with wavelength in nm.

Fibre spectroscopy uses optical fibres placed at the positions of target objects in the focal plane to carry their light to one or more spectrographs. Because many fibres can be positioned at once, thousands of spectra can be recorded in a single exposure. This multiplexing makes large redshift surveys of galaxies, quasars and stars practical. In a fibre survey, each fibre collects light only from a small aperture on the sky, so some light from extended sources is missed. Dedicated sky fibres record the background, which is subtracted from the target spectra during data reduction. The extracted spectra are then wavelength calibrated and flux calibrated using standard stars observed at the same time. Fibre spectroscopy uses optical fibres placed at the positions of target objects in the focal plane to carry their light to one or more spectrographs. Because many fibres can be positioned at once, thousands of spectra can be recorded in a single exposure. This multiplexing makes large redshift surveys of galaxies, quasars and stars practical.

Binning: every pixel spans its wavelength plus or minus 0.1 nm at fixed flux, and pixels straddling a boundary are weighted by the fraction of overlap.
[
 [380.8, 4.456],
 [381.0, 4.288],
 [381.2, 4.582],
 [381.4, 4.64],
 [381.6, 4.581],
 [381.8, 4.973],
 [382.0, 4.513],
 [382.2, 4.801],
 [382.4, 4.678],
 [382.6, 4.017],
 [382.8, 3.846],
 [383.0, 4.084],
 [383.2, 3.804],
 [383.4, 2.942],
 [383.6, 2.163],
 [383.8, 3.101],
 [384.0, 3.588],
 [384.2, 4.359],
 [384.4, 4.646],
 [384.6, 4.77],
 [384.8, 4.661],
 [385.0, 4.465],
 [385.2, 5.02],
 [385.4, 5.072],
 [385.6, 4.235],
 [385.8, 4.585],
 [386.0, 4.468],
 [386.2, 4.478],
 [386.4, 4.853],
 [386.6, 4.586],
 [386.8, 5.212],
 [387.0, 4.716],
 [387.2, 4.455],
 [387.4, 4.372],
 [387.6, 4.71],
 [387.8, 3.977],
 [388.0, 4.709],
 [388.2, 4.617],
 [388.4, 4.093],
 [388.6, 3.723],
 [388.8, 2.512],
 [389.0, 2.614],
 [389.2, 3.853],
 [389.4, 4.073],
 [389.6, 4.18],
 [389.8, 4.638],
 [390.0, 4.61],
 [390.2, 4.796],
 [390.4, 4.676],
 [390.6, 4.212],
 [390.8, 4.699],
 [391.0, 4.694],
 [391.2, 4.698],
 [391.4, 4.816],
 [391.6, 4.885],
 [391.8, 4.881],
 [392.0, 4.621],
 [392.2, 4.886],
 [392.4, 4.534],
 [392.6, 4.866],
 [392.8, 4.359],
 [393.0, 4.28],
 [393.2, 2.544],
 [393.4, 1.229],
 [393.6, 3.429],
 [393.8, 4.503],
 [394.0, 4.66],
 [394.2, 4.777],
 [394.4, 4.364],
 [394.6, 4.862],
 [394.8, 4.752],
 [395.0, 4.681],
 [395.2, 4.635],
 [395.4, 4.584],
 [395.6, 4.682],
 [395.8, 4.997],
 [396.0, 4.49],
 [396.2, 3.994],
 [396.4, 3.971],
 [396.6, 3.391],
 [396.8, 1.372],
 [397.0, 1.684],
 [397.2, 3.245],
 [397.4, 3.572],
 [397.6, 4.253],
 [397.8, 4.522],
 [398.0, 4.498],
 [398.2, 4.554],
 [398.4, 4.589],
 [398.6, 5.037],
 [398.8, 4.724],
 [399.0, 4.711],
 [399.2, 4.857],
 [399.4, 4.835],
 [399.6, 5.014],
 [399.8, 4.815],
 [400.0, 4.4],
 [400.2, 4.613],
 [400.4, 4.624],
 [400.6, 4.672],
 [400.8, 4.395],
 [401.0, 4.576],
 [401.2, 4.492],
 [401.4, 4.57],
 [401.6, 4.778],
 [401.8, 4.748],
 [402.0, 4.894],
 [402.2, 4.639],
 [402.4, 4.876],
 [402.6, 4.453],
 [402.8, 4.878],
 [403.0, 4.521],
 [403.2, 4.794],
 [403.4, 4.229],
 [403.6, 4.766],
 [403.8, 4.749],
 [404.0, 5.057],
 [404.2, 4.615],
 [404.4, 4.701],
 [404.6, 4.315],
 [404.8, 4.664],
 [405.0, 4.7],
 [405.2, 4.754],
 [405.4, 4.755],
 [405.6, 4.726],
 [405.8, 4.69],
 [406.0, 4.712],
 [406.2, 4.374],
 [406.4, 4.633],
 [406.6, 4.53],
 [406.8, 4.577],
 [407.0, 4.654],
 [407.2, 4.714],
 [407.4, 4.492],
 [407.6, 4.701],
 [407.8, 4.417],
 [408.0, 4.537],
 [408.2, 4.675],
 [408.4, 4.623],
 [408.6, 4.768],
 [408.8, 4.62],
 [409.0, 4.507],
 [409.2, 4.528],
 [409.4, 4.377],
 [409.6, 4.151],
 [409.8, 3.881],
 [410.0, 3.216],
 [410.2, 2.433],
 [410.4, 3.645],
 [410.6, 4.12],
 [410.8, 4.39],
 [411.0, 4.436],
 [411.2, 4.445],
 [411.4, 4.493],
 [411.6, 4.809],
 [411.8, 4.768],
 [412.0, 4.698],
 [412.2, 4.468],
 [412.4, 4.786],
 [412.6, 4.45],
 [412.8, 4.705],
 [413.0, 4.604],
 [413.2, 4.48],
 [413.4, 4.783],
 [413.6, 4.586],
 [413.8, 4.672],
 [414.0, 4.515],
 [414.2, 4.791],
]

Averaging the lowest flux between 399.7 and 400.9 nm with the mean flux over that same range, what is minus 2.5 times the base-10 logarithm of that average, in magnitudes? -1.63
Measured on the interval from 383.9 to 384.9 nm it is -1.50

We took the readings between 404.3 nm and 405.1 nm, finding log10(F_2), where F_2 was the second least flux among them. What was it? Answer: 0.669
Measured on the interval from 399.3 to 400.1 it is 0.683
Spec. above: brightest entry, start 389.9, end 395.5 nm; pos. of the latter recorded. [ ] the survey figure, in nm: 392.2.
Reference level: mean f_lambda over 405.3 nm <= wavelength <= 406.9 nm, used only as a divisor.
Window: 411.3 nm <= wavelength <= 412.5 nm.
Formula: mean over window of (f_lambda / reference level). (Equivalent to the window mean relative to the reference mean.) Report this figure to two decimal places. 1.01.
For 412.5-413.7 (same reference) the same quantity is 0.99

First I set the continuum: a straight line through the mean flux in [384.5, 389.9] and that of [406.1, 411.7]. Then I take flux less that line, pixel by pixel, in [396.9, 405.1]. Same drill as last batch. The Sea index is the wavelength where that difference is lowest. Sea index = 397.0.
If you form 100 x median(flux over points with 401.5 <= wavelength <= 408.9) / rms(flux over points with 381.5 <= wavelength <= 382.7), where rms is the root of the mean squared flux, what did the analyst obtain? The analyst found 102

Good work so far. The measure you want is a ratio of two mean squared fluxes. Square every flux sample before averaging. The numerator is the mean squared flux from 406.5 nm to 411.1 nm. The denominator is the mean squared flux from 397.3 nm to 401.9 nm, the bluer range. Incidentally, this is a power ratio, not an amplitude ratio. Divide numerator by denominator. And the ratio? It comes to 0.88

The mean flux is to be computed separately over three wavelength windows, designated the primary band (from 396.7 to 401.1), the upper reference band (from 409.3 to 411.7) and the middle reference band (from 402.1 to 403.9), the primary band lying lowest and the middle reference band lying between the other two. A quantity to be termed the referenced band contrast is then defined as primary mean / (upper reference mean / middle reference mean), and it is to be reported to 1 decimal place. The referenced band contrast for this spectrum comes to 4.9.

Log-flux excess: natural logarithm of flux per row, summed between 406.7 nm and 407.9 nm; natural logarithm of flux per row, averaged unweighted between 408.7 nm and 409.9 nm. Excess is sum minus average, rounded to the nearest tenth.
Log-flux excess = 7.7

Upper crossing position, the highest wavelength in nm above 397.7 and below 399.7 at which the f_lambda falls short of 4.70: 398.4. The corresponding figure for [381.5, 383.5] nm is 383.4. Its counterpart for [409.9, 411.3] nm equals 411.2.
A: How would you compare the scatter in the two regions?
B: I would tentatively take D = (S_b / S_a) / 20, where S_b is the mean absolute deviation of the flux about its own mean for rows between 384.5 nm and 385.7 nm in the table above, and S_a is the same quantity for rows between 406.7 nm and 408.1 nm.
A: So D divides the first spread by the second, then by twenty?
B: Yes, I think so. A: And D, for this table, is 0.14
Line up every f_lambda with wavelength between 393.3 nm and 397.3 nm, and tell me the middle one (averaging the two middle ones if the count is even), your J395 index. 4.50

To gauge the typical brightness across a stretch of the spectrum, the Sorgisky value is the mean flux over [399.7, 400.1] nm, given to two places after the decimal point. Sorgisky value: 4.61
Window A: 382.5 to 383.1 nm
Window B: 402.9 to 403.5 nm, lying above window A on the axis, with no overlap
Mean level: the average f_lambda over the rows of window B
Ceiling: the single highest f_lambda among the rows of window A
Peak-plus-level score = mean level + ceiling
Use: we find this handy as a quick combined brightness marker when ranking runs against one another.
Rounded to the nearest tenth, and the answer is 8.6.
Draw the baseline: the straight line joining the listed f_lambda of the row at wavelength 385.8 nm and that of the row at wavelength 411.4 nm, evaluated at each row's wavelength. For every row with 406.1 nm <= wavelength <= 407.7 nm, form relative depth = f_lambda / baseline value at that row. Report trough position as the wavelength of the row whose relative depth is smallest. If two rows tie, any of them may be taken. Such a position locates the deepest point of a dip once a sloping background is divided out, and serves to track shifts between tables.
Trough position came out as 406.2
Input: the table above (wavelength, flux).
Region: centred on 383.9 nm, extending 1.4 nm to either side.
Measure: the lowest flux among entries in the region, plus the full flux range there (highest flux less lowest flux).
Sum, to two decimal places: 5.02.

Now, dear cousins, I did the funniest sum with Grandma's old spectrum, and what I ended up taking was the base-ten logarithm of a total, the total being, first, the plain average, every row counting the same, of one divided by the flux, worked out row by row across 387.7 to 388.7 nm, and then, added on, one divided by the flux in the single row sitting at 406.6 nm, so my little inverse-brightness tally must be -0.338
